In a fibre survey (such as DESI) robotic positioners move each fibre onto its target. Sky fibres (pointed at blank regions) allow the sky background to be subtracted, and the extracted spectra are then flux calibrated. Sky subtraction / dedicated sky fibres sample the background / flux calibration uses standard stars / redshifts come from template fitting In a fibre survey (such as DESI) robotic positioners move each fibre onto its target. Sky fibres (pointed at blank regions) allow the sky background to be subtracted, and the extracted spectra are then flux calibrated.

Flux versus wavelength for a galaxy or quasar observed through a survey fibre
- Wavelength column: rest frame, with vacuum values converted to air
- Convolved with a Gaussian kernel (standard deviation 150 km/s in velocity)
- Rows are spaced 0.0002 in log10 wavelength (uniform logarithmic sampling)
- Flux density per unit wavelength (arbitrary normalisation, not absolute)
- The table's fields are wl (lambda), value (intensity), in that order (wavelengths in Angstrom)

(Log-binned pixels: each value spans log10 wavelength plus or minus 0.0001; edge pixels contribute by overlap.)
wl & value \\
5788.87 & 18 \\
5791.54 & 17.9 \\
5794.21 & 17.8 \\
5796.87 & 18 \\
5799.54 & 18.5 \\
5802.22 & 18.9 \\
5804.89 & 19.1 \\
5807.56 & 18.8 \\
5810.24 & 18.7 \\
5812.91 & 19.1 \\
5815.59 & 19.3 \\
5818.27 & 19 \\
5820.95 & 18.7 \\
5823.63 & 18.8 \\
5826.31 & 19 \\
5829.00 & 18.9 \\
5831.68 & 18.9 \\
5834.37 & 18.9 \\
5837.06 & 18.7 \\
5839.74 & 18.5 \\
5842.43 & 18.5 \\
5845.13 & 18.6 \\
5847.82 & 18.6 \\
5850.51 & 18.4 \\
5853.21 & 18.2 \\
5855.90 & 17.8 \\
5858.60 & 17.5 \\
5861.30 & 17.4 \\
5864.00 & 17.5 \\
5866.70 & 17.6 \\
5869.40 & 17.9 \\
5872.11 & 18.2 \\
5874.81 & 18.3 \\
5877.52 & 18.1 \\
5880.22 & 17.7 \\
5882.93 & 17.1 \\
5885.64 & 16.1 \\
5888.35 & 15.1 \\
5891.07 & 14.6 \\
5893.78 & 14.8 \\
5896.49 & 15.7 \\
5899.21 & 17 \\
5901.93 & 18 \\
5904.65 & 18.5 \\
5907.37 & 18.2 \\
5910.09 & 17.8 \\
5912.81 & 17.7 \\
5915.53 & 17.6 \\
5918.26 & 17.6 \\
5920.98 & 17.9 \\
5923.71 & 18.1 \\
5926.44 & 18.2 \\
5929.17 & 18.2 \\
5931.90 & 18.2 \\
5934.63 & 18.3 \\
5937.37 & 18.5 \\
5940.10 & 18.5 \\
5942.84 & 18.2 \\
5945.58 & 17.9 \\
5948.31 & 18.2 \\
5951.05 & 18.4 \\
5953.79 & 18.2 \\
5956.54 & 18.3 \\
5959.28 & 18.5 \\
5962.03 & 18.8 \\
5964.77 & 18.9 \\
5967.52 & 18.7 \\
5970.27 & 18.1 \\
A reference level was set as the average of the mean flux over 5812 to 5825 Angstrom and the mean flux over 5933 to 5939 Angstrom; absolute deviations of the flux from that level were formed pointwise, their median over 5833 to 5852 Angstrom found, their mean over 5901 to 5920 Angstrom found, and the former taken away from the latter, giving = 0.6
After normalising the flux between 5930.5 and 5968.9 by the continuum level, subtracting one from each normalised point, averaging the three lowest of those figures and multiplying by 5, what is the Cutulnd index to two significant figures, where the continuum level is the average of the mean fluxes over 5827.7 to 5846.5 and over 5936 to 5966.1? -0.12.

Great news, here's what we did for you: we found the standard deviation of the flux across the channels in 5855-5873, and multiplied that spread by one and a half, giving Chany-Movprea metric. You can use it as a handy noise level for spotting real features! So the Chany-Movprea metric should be 0.4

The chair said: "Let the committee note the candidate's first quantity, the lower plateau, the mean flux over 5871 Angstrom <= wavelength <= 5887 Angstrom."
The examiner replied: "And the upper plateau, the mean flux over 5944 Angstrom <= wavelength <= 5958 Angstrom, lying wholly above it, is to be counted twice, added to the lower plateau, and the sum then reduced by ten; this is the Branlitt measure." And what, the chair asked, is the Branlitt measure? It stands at 44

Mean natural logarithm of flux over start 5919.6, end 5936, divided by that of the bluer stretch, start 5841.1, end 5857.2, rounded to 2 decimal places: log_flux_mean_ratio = 1.00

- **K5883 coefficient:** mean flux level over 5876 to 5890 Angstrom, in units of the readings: 16.8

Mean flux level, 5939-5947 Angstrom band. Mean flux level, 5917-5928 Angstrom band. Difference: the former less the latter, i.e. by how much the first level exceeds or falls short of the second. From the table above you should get 0.2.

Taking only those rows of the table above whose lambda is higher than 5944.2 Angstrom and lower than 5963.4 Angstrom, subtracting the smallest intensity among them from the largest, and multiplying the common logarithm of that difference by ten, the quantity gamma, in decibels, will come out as 0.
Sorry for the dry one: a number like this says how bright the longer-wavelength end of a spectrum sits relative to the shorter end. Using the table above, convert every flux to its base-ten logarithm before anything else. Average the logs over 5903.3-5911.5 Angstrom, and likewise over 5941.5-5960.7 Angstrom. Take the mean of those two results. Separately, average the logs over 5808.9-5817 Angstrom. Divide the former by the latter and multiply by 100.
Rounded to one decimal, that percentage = 98.5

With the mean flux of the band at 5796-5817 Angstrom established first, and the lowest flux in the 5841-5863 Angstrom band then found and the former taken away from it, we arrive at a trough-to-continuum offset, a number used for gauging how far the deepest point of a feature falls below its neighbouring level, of -1.4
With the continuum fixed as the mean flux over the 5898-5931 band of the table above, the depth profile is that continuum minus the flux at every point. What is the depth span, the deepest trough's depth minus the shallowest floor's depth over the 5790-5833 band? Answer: 1.5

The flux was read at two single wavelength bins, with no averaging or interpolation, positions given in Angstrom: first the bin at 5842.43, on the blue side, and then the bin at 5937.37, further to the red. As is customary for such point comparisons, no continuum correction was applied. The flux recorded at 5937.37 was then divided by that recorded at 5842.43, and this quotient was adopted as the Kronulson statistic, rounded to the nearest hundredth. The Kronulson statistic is 1.00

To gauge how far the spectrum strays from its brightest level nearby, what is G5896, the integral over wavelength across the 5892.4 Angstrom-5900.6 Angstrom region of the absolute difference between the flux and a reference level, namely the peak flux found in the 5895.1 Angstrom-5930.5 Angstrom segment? 22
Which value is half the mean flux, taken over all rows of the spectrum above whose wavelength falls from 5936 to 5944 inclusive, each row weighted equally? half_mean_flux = 9.2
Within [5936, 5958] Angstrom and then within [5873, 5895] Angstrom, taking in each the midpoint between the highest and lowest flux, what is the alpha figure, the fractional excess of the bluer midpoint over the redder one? -0.10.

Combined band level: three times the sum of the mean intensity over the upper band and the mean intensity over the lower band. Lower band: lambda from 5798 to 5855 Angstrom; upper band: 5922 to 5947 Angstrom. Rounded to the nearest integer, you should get 111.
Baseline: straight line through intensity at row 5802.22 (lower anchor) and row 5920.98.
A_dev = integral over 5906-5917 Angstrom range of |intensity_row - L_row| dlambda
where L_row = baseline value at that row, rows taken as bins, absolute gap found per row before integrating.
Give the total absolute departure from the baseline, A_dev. 2.7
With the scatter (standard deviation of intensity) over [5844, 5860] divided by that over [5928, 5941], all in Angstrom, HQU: 3.0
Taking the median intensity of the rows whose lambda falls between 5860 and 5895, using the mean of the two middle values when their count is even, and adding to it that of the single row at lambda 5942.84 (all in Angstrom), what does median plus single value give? 35.7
